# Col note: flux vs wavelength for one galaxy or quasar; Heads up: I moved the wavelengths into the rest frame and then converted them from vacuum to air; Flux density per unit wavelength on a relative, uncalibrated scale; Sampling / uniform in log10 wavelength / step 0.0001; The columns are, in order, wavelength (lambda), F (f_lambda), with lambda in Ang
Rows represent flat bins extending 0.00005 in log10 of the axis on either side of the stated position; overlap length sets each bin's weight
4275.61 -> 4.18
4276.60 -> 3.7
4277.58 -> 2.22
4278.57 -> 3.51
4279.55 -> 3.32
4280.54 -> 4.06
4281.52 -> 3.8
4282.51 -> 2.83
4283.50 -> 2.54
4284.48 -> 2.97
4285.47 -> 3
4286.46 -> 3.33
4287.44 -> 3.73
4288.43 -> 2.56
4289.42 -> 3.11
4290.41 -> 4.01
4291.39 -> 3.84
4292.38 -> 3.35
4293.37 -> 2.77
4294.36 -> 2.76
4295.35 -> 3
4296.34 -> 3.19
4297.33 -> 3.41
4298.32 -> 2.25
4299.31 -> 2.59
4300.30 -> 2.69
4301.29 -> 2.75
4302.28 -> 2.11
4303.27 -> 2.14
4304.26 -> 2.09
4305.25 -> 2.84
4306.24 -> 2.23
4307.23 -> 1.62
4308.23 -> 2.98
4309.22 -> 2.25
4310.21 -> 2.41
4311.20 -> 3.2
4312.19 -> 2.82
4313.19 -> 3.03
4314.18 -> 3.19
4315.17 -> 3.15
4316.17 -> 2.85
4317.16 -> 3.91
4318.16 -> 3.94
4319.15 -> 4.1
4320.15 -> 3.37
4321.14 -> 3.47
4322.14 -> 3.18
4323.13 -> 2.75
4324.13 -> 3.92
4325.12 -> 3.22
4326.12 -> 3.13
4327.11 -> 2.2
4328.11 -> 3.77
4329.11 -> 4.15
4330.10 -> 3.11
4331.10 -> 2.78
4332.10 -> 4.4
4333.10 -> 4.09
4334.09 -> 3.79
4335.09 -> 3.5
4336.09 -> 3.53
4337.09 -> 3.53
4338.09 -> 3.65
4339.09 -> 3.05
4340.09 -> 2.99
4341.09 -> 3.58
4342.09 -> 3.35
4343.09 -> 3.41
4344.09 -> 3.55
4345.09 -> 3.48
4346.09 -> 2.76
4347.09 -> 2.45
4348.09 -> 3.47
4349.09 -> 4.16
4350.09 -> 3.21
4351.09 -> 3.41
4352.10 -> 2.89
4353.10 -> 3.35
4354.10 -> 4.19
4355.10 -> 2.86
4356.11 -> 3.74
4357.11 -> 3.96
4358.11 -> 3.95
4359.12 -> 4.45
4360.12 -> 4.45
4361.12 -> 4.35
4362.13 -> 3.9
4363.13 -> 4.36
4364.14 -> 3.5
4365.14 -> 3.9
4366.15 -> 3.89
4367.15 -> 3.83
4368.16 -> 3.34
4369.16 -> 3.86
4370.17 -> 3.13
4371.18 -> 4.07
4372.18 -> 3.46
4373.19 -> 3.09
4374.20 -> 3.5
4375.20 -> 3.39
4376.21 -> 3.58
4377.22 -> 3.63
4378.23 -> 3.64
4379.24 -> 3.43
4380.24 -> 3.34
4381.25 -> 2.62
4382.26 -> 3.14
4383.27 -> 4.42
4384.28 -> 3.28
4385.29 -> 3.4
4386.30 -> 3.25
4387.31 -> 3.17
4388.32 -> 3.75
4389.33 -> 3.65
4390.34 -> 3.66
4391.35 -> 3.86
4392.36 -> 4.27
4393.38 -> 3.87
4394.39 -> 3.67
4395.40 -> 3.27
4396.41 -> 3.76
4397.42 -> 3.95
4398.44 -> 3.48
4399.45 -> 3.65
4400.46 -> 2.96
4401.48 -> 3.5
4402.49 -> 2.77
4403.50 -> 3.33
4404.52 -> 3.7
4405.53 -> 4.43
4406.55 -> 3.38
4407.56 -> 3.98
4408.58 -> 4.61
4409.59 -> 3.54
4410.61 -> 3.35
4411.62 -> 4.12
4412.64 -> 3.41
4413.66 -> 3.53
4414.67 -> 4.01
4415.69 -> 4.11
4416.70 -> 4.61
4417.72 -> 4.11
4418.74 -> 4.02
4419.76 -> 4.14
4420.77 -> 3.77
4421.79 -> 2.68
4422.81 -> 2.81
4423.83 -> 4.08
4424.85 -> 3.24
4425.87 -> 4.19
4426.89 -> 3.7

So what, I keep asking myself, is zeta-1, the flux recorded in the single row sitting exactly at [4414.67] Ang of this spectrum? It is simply 4.01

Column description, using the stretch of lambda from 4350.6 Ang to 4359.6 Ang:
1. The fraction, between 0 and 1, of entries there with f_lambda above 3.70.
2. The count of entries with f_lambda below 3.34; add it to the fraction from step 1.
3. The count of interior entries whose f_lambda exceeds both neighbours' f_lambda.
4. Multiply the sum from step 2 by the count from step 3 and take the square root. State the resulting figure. 2.26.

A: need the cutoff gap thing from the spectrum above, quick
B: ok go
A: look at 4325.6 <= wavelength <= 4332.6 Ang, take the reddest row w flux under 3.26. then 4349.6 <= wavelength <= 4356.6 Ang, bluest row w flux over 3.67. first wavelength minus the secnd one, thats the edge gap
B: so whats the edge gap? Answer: -23.0 Ang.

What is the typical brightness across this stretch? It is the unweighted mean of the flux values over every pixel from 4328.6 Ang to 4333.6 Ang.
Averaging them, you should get 3.7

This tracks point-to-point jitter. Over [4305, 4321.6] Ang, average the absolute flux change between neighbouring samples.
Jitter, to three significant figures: 0.464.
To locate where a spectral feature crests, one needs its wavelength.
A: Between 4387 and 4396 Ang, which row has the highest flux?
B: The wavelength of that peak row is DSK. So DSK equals 4392.36 Ang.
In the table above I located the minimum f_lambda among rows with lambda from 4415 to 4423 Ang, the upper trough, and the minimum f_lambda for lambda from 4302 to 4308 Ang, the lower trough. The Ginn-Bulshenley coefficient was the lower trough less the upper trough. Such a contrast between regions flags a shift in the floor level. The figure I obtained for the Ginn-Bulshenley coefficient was -1.1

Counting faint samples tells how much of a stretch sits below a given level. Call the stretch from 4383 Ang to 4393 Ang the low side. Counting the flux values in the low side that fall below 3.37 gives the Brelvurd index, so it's 3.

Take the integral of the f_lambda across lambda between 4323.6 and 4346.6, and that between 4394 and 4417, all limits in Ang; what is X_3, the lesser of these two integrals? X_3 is 79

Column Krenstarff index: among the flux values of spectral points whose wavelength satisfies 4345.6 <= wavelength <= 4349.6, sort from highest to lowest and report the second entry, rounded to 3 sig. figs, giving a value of 3.47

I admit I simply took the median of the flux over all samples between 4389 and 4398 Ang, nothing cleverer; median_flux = 3.76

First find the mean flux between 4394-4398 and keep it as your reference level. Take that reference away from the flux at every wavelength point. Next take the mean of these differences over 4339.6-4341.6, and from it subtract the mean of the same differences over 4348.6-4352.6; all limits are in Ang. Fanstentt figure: -0.13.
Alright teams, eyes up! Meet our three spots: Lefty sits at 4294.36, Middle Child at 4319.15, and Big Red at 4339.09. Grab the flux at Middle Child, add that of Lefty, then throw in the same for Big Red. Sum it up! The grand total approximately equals 9.9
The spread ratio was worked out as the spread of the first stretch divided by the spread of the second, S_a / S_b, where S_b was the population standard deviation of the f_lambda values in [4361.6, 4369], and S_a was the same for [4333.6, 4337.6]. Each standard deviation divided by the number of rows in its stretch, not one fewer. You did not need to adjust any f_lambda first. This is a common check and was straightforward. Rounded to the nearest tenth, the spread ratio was 0.4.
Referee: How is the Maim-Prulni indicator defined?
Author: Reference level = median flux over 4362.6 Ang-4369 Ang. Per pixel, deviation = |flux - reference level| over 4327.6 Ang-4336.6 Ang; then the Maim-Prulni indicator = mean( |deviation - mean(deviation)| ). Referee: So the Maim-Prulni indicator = 0.25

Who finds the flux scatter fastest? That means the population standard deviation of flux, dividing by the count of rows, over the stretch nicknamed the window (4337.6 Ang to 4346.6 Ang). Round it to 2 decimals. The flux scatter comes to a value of 0.29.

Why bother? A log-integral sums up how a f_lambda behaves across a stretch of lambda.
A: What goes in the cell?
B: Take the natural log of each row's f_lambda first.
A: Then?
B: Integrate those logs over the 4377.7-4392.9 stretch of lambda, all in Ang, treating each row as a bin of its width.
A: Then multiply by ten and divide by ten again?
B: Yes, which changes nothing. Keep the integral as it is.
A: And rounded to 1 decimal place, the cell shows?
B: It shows 19.0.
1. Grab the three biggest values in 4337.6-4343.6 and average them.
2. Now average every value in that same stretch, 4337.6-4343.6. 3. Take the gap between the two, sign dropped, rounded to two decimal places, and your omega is 0.21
